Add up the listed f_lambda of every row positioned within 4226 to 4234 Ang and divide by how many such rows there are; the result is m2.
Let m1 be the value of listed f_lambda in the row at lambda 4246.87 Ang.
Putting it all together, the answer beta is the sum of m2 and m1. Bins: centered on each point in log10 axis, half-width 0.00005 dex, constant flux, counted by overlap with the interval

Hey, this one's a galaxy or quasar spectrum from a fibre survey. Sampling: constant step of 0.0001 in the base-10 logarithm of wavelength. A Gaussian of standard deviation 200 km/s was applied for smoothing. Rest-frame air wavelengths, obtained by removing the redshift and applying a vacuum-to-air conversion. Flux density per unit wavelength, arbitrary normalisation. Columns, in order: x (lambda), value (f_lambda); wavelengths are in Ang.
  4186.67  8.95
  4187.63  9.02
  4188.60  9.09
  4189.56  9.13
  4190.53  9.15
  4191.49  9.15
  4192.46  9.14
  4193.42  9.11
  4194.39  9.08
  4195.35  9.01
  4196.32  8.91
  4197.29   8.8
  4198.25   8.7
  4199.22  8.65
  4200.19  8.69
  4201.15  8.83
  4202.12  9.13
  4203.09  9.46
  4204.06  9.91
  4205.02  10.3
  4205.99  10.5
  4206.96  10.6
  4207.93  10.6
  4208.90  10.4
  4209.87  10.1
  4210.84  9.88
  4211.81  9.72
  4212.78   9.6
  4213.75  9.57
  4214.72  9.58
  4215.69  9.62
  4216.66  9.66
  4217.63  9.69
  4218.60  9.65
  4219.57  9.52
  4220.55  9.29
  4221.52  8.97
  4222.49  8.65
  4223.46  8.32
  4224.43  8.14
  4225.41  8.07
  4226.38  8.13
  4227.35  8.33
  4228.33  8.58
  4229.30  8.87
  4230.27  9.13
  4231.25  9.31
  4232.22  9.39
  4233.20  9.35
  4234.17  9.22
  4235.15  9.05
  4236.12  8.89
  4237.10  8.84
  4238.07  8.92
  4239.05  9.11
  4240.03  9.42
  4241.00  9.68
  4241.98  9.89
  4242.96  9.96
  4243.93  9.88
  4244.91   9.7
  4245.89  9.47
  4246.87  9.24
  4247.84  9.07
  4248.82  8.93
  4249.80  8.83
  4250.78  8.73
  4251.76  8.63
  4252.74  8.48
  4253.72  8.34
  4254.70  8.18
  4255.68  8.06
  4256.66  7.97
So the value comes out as 18.1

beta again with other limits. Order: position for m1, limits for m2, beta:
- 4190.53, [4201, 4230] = 18.5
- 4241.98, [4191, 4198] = 18.9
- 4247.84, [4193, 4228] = 18.4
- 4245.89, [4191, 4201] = 18.4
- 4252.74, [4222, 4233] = 17.1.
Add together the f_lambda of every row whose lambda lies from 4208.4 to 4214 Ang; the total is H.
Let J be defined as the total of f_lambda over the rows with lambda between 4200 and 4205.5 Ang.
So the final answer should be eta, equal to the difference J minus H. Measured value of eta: -3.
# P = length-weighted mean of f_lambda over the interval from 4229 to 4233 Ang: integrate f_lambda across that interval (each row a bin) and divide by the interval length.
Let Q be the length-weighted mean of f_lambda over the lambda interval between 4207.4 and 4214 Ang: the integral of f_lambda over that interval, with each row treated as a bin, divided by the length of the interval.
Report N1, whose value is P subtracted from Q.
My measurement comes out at 0.8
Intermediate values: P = 9.20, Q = 9.99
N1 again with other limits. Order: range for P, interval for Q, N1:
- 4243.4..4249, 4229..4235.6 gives -0.2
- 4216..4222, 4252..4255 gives -1.1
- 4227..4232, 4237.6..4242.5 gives 0.5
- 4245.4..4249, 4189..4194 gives -0.1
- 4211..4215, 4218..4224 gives -0.6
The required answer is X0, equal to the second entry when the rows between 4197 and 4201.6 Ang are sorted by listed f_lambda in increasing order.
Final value 8.69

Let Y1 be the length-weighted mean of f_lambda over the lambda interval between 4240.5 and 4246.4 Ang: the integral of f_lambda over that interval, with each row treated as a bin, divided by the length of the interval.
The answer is 9.8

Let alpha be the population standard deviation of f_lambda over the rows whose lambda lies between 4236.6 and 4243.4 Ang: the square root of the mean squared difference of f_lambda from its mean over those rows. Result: 0.42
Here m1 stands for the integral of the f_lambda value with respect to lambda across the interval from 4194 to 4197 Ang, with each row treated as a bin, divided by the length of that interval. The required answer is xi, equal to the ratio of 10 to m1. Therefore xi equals 1.11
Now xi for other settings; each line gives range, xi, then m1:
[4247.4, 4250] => 1.12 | 8.9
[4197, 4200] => 1.15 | 8.7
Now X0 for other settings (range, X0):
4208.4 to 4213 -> 9.72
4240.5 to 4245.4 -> 9.7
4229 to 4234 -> 9.13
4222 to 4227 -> 8.13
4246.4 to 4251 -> 8.83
